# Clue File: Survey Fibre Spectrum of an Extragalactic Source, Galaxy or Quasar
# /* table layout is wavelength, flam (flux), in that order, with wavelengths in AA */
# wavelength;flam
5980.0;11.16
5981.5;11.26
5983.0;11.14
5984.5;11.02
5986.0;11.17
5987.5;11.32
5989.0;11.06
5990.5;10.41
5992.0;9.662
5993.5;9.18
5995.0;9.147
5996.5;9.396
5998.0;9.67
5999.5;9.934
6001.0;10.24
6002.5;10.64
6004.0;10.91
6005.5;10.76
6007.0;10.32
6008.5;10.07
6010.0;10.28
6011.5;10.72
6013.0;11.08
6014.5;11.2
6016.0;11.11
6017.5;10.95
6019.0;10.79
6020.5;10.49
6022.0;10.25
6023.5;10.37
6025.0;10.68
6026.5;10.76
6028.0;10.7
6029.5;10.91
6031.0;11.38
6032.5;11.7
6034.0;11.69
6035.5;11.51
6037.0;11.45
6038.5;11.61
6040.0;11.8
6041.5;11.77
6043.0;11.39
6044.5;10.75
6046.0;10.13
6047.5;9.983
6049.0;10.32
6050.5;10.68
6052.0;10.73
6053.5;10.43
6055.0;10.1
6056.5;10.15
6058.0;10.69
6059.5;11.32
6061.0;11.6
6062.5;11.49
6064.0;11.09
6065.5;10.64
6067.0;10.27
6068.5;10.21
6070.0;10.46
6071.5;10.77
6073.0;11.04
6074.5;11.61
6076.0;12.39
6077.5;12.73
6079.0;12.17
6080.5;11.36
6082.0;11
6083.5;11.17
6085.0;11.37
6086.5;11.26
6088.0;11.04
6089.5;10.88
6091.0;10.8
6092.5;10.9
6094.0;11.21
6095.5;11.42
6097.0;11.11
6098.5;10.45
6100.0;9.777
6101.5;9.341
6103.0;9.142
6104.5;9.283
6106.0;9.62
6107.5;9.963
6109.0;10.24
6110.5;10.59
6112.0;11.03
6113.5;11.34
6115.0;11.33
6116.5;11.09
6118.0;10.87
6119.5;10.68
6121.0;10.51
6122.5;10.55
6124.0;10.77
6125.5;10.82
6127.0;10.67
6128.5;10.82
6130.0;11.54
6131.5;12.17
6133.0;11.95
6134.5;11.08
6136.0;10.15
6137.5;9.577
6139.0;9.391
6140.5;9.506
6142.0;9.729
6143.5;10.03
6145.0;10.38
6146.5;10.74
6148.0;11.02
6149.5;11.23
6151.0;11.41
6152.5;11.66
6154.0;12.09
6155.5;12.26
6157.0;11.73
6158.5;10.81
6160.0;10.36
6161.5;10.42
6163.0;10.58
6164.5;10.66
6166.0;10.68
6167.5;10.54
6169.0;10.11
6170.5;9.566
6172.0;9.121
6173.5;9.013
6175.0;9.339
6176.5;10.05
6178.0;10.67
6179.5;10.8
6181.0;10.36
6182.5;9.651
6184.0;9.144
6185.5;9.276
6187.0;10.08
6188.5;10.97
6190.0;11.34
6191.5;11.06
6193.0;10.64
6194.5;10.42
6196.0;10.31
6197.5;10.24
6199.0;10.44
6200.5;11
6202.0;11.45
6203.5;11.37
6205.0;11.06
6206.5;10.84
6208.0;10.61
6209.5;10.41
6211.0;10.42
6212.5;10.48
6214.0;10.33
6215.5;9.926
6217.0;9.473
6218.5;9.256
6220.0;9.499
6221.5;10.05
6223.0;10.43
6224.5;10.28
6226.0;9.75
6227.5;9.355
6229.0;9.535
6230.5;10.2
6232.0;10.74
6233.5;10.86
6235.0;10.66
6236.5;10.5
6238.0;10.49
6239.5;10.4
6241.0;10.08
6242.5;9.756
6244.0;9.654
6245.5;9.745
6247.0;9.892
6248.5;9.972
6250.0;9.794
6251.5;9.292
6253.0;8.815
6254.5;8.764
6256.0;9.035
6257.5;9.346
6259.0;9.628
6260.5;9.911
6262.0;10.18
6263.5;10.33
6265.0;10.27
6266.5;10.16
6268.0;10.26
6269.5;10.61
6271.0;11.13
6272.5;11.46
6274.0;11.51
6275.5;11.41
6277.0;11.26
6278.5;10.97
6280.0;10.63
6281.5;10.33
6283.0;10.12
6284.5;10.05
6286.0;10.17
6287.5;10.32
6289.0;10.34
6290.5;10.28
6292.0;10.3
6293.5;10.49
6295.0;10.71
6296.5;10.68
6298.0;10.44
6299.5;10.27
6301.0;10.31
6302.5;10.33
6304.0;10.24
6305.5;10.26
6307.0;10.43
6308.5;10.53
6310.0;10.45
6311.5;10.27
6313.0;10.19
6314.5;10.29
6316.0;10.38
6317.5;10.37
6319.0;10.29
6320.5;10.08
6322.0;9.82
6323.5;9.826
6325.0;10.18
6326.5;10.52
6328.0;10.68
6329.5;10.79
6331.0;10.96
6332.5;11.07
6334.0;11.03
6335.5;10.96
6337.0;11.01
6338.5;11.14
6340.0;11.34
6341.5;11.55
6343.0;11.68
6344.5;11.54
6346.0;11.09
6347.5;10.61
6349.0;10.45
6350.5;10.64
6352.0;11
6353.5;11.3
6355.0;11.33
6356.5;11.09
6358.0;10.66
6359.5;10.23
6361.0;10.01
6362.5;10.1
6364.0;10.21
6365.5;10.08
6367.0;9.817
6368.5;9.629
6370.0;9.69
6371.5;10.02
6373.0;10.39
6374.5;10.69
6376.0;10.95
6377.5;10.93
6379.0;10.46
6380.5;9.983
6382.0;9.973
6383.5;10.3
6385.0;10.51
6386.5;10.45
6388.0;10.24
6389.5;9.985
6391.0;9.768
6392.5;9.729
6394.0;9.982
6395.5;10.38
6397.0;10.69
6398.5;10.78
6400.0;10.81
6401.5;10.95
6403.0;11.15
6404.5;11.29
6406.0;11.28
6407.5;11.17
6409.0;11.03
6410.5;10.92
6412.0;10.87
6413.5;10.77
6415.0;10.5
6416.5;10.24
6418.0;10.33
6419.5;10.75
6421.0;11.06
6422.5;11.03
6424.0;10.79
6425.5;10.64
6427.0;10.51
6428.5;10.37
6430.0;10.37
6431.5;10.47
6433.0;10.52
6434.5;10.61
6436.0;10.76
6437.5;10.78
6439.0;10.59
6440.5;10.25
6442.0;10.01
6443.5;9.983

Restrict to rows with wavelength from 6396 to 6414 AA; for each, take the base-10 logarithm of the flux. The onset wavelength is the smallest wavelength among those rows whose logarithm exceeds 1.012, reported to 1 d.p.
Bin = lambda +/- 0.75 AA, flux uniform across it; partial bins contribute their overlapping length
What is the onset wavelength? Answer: 6397.0 AA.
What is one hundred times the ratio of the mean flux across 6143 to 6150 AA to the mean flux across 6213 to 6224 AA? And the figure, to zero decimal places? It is 108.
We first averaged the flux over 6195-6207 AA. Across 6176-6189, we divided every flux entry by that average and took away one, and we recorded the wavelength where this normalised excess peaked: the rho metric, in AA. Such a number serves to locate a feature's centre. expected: 6188.5 AA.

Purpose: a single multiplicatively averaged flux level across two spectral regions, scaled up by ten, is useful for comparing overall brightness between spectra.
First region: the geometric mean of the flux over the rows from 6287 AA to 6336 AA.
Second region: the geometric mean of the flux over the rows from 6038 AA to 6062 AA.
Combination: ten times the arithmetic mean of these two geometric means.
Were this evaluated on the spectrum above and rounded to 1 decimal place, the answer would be 106.2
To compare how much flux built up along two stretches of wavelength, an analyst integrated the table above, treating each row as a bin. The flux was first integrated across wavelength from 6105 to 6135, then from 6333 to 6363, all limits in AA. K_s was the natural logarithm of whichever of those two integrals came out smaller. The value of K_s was 5.79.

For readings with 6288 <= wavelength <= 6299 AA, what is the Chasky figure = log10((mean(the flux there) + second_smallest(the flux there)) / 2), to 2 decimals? 1.02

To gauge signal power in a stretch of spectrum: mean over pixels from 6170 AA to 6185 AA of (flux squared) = 96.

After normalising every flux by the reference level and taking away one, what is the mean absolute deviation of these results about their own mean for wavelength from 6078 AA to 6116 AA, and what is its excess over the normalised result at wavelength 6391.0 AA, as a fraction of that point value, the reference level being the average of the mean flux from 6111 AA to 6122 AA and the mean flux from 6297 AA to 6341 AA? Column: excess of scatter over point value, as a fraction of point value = -1.7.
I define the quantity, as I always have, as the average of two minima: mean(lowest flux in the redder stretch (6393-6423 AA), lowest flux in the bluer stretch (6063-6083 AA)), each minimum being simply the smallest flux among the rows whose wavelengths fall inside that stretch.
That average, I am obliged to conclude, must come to 10.1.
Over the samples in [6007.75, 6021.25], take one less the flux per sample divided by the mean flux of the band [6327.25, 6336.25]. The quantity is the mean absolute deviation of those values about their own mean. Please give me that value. 0.029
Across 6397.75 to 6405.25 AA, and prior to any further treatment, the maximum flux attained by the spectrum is 11.29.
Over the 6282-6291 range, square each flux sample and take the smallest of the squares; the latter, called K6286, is 101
